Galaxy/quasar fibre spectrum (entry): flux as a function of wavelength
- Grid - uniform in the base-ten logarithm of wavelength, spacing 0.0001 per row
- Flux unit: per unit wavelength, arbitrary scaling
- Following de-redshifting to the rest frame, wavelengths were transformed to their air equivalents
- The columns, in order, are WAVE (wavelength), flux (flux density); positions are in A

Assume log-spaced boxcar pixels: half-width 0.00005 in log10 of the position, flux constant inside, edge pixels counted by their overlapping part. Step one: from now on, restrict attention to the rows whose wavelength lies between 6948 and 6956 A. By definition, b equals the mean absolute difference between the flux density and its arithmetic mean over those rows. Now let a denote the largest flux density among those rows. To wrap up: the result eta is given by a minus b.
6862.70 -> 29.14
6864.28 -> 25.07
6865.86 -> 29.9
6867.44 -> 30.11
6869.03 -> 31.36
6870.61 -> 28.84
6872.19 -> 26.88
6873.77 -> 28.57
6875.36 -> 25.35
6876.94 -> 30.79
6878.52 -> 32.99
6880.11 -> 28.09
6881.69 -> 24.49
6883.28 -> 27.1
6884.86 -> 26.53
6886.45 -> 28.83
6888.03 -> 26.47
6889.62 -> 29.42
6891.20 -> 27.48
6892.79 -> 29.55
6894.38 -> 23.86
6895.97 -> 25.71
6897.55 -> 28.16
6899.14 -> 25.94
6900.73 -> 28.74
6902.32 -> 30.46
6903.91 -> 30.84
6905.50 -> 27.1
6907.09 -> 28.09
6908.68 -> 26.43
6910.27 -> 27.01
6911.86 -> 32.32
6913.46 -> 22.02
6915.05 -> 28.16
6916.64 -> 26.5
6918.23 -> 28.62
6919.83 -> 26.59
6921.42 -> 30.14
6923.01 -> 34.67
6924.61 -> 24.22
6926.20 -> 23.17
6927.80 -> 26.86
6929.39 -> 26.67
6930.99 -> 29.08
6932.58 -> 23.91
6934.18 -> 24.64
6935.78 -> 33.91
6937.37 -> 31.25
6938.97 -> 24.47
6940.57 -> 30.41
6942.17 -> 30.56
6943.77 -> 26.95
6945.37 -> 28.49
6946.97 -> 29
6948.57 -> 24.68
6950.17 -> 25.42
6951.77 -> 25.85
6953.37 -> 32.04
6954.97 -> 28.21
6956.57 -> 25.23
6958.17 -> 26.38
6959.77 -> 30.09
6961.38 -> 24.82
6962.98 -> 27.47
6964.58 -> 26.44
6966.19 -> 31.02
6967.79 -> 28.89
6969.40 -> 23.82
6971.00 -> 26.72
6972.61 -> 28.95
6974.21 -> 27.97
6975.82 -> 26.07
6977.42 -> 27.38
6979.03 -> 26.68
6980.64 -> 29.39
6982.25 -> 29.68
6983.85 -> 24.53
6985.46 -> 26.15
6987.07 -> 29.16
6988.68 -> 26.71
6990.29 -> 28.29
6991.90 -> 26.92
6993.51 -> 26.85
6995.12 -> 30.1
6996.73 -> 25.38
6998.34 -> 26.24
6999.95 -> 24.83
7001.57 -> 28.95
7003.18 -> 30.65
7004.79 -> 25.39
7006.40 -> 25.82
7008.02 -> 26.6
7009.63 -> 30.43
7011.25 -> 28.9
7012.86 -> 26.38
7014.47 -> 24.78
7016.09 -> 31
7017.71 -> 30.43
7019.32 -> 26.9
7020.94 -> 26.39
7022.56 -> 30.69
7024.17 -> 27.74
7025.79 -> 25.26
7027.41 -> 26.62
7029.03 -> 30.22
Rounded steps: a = 32.04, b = 2.3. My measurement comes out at 29.7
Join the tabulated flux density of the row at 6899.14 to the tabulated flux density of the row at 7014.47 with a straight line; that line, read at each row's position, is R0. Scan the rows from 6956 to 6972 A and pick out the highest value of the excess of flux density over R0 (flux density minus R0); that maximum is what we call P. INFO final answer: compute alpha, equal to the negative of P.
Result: -5.8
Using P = 5.8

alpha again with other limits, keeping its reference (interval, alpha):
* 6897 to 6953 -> -9.0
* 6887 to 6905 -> -4.9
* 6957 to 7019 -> -6.2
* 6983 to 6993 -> -4.1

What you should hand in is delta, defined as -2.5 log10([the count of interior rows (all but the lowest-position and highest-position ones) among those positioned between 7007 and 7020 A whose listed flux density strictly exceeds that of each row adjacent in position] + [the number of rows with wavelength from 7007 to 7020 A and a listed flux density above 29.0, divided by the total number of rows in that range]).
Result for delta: -0.94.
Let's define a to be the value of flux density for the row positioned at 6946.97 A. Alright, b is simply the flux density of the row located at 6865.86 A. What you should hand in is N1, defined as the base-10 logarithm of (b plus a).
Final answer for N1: 1.77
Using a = 29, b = 29.9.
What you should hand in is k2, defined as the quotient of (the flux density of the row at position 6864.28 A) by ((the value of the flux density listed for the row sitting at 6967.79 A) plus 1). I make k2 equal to 0.84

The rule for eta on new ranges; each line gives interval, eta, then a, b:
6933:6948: 31.5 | 33.91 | 2.4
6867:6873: 29.9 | 31.36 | 1.4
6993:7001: 28.7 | 30.1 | 1.4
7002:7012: 28.6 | 30.65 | 2.0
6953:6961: 29.9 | 32.04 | 2.1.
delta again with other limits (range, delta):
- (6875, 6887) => -0.88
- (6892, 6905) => -0.35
